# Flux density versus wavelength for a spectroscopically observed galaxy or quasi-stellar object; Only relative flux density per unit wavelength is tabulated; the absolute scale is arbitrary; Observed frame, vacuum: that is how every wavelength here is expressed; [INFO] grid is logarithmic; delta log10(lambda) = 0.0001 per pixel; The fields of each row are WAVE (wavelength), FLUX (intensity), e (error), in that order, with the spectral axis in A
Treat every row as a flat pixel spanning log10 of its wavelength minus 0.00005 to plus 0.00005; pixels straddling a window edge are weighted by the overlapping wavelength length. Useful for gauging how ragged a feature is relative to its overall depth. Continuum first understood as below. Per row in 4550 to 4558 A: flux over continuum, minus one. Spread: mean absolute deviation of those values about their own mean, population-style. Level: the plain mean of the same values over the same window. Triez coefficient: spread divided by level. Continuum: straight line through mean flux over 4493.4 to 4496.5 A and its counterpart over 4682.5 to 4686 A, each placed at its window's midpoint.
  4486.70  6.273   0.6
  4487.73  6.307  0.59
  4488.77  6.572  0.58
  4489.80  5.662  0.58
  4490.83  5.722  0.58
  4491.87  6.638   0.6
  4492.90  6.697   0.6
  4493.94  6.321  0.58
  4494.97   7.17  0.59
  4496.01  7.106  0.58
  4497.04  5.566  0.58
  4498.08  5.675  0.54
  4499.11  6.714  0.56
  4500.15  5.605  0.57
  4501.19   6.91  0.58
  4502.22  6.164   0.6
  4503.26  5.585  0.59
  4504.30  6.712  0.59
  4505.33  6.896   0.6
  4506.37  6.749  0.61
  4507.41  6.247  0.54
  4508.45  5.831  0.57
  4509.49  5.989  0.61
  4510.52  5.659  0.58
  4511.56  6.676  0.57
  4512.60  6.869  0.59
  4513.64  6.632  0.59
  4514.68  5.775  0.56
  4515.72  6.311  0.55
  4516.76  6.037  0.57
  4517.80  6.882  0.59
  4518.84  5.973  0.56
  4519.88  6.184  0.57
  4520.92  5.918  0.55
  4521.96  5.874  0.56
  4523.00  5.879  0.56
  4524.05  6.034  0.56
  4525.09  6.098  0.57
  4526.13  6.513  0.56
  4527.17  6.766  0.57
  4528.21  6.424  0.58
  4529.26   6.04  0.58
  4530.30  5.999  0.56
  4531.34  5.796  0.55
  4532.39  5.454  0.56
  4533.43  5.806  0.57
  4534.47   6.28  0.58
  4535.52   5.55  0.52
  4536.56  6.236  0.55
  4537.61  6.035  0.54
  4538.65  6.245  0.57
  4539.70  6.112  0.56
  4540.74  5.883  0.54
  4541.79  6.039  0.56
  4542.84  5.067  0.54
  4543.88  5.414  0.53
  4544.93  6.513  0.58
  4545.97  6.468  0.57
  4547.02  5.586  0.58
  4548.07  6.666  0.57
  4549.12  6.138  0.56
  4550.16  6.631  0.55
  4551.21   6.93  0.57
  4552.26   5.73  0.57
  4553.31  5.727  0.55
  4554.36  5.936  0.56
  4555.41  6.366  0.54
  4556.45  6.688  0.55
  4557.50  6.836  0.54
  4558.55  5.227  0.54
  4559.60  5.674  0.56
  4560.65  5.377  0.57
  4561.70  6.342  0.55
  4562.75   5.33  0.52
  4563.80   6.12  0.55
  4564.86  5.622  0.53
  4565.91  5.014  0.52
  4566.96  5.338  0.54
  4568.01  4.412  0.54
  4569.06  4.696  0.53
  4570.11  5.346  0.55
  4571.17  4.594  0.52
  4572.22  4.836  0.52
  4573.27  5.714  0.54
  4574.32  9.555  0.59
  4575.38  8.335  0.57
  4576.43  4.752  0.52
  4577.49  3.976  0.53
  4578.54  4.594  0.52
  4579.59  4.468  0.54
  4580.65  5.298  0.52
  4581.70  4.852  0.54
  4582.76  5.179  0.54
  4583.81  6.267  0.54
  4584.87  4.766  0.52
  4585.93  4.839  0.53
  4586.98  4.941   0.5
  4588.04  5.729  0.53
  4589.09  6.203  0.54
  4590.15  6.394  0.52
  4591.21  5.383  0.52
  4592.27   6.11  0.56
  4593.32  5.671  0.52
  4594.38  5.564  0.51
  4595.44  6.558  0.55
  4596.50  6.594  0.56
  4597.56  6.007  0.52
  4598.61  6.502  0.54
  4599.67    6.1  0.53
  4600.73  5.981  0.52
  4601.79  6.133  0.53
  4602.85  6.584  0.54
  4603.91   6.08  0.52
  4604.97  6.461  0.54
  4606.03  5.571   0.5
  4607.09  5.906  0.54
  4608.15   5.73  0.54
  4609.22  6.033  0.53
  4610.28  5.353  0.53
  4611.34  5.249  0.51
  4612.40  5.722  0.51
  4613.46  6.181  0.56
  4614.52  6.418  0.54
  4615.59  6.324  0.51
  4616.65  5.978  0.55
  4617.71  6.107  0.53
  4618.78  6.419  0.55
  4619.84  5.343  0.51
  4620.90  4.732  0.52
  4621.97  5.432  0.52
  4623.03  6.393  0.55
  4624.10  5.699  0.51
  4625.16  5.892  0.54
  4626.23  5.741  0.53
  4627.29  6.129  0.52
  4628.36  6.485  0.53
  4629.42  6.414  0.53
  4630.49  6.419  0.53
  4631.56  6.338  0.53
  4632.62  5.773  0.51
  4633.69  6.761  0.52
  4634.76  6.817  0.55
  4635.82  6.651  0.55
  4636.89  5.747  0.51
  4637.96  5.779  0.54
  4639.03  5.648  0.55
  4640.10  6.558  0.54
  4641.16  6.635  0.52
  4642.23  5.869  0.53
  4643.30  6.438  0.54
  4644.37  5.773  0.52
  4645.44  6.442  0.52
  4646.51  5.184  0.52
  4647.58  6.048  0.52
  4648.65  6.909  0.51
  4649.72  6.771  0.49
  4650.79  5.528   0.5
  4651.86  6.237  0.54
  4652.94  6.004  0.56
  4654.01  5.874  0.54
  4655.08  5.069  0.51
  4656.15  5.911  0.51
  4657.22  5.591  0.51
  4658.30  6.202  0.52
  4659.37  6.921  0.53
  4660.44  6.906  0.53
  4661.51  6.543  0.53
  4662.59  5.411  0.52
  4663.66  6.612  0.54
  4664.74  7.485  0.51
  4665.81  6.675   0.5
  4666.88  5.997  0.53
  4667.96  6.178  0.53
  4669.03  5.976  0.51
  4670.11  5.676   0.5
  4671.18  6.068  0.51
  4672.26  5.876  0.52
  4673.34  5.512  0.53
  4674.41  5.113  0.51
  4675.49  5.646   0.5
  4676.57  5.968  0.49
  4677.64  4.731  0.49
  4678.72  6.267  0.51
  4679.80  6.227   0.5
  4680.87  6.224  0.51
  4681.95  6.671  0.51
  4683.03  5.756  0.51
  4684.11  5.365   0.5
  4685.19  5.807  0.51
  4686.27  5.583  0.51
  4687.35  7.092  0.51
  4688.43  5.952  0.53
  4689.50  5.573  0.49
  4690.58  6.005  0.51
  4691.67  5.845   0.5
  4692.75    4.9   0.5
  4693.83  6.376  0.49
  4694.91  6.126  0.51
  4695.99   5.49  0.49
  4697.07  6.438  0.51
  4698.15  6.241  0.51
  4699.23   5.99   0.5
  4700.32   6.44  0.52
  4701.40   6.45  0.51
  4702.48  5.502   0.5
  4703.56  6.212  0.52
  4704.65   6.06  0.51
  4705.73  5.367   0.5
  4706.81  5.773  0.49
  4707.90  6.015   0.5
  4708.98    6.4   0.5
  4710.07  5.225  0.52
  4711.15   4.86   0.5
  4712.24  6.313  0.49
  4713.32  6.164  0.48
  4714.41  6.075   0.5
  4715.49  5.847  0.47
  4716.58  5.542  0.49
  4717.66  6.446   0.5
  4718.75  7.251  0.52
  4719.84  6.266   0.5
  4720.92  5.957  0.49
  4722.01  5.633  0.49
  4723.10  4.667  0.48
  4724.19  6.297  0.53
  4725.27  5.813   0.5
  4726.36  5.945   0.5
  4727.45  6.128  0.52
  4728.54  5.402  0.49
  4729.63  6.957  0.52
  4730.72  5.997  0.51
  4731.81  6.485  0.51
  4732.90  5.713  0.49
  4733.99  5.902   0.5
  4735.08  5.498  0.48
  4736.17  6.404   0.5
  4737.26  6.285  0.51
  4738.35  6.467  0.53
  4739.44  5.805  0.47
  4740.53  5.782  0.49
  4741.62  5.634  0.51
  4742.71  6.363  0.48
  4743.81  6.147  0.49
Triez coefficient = -3.3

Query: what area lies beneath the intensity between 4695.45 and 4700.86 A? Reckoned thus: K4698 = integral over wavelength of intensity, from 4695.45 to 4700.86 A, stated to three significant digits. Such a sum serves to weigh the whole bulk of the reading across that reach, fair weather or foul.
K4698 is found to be 33.1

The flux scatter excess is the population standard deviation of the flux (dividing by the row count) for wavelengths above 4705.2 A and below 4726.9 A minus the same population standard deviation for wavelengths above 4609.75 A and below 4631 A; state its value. 0.09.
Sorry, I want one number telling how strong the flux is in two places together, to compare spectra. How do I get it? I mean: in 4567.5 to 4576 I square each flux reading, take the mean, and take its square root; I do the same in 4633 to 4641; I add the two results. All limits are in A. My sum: 12.5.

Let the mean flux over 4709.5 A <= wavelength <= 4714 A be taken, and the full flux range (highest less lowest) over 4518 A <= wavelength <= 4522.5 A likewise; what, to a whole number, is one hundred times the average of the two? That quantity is 298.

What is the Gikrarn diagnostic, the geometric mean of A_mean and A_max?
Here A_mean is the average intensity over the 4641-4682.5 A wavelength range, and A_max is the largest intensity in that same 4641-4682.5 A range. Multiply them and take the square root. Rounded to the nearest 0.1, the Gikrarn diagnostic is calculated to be 6.7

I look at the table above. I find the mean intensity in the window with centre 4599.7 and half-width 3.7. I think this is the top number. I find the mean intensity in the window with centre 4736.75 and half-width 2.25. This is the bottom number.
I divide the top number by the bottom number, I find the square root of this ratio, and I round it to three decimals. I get 1.009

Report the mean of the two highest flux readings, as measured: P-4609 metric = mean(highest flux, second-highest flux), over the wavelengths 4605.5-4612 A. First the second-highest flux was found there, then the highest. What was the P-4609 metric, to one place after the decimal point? 6.0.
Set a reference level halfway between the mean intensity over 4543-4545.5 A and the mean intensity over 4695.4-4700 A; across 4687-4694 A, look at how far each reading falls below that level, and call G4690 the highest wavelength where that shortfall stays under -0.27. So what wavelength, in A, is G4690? 4693.83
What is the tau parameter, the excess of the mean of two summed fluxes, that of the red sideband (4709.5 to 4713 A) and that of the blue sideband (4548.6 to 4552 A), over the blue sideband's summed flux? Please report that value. -1.7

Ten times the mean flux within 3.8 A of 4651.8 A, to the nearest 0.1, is 60.6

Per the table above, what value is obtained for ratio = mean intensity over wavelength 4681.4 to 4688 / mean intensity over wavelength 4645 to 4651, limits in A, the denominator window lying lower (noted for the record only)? 0.98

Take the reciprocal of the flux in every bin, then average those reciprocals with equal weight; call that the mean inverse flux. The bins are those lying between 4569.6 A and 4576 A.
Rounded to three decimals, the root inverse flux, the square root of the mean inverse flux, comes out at 0.411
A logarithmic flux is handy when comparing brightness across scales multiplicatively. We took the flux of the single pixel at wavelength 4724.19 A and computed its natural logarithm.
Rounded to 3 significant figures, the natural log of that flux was 1.84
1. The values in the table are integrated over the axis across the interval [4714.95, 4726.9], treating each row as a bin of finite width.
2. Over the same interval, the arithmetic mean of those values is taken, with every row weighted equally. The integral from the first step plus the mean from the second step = 77.3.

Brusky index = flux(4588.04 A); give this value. 5.729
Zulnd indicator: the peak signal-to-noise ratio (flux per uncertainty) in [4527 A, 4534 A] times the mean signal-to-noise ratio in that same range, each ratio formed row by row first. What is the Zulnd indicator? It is 126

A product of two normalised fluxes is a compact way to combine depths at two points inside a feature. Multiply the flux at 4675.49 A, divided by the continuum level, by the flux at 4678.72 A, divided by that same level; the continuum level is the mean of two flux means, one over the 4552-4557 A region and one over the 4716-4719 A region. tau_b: 0.91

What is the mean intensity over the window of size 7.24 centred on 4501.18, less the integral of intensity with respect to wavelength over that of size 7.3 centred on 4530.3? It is -37.9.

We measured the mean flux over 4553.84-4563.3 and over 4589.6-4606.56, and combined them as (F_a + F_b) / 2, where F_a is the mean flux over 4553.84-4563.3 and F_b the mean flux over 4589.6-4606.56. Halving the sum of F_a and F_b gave 6.04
